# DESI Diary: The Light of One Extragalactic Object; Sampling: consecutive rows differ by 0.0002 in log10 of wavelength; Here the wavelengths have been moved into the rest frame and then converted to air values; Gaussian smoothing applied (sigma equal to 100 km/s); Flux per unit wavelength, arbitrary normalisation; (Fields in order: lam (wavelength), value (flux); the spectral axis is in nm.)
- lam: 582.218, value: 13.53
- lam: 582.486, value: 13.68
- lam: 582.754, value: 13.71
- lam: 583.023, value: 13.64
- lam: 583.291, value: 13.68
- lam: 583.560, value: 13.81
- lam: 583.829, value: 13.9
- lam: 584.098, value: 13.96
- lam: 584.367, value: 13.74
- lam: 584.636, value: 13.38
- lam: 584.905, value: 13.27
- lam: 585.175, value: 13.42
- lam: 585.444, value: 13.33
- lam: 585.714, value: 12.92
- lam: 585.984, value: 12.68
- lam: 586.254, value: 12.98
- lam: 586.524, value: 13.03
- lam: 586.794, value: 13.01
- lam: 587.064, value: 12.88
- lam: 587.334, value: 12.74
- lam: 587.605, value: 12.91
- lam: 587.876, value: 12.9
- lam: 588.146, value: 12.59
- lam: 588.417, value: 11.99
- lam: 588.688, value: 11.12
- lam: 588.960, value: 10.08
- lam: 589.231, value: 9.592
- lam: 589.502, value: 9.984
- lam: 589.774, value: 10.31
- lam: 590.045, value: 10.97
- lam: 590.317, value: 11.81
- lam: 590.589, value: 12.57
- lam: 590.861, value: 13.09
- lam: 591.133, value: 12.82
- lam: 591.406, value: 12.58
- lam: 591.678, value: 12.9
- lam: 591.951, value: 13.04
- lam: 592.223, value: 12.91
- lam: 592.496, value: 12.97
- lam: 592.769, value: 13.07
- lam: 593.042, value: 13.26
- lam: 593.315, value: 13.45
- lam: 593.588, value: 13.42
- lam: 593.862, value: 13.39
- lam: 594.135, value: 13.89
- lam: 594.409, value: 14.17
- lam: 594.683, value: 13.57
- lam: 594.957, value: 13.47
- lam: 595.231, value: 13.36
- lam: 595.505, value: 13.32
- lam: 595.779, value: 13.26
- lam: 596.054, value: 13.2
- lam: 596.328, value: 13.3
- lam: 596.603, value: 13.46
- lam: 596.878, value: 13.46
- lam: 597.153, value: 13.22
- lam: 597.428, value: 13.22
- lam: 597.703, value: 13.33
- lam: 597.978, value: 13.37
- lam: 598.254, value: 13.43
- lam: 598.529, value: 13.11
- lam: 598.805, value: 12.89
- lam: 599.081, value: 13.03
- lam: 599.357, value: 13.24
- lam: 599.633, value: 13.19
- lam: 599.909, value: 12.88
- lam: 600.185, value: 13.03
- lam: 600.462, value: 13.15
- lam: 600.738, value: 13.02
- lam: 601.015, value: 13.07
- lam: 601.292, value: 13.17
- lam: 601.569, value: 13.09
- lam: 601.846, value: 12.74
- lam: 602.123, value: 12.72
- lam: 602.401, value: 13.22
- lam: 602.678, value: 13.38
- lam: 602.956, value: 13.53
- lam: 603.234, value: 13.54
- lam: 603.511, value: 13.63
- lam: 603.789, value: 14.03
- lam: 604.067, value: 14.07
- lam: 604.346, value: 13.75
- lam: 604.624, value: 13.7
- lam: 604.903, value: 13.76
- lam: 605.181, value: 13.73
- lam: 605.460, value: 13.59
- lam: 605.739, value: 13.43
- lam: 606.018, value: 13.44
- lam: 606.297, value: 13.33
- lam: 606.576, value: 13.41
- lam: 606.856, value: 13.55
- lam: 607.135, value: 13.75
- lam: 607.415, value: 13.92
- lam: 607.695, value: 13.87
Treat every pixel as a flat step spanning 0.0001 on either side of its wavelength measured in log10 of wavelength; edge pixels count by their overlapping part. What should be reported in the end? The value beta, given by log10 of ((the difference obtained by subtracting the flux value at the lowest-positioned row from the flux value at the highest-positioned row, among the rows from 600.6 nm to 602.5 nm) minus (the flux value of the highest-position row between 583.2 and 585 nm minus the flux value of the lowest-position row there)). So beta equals -0.21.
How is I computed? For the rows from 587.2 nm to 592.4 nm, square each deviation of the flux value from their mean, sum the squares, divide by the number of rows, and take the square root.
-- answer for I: 1.17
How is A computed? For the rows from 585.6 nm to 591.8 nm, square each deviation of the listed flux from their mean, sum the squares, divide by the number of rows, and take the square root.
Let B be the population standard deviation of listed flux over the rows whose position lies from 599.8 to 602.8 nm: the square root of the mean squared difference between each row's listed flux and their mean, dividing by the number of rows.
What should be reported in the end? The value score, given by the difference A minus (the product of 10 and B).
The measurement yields -1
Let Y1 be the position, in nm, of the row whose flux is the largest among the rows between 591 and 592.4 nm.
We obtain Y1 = 591.951 nm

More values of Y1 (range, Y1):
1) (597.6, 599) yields 598.254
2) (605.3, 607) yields 605.460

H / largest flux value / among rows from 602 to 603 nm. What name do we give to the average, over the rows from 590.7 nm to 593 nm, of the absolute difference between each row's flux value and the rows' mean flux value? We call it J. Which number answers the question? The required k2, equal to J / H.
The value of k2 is 0.0089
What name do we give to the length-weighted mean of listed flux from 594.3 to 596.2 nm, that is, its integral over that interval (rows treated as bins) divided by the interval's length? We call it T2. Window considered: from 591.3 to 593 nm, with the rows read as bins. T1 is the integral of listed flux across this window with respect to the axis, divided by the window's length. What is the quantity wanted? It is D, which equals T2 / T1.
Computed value 1.041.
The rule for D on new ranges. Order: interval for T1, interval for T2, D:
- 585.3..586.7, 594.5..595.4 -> 1.039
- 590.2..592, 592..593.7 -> 1.040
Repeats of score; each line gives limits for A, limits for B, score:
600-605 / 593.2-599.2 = -2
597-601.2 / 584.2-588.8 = -6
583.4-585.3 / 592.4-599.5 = -2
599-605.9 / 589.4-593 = -10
